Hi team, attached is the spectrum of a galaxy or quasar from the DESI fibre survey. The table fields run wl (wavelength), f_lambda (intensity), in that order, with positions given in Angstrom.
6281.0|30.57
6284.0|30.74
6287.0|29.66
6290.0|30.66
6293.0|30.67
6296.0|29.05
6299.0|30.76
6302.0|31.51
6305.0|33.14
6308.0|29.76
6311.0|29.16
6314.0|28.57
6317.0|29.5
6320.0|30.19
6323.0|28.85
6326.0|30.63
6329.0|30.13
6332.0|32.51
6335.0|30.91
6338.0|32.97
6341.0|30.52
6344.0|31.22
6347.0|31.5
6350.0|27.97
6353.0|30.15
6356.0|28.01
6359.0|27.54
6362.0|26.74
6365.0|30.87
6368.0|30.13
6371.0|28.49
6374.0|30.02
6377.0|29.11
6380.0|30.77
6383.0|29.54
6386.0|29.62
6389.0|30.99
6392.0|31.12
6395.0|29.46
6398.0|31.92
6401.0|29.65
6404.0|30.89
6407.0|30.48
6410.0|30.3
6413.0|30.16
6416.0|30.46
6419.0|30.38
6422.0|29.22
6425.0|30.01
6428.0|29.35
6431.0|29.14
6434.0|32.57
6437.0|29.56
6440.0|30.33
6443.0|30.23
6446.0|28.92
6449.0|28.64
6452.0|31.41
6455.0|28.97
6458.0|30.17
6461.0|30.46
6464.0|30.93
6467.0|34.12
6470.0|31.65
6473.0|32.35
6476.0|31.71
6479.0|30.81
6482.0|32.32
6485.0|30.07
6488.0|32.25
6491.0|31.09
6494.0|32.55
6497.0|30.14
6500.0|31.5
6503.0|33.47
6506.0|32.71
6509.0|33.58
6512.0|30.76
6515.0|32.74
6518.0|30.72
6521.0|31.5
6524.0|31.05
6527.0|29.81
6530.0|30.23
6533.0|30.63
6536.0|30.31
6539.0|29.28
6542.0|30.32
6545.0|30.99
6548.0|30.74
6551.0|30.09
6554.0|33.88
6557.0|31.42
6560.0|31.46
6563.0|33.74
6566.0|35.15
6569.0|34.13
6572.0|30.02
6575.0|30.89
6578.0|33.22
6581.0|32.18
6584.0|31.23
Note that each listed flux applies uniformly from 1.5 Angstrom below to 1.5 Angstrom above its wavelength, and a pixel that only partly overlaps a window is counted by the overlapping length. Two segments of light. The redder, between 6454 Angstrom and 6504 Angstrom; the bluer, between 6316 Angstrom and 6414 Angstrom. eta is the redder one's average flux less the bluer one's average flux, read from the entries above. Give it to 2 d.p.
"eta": 1.36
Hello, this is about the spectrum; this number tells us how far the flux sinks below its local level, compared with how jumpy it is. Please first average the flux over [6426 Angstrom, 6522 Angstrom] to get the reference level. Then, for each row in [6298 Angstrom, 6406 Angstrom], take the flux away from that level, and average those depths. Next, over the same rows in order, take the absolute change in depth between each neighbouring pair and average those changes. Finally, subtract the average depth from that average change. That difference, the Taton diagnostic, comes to 0.47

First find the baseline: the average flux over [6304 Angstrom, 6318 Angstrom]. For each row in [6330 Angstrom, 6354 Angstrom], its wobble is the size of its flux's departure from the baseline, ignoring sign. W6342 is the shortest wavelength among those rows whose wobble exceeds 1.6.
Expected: 6332.0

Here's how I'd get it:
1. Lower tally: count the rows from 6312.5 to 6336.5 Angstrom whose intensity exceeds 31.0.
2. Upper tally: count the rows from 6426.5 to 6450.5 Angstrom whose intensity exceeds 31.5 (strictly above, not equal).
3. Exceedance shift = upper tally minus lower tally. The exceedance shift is 0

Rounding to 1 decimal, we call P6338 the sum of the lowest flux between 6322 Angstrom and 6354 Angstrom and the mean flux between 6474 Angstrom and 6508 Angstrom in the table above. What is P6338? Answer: 59.7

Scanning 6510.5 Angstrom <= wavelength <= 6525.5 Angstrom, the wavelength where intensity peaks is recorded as 6515.0 Angstrom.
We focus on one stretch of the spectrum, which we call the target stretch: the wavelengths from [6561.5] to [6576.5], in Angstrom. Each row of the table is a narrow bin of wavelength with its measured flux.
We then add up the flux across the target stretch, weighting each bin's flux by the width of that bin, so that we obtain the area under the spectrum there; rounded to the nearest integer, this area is 492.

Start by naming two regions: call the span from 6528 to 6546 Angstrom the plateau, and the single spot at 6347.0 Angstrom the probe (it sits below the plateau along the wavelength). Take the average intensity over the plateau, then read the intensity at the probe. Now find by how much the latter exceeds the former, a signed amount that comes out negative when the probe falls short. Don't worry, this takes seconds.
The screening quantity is 1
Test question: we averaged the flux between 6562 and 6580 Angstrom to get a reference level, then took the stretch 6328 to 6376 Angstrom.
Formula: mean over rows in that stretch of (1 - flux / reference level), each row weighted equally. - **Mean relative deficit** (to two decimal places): 0.09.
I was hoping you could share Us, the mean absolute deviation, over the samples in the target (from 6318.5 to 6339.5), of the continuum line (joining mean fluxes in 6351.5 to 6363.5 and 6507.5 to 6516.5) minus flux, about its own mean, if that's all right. 1.0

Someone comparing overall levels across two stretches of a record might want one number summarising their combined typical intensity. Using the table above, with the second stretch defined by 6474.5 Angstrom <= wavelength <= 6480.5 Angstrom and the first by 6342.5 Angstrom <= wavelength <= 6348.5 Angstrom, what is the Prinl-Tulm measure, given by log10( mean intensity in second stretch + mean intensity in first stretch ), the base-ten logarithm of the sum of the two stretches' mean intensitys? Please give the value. 1.80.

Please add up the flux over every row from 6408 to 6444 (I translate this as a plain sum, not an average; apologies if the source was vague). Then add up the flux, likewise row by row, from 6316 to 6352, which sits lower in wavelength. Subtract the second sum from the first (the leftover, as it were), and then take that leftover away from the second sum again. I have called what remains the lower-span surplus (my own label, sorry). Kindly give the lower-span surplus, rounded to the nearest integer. 372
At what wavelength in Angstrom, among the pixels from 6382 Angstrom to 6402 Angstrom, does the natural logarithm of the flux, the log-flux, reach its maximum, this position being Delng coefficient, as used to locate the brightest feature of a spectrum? 6398.0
